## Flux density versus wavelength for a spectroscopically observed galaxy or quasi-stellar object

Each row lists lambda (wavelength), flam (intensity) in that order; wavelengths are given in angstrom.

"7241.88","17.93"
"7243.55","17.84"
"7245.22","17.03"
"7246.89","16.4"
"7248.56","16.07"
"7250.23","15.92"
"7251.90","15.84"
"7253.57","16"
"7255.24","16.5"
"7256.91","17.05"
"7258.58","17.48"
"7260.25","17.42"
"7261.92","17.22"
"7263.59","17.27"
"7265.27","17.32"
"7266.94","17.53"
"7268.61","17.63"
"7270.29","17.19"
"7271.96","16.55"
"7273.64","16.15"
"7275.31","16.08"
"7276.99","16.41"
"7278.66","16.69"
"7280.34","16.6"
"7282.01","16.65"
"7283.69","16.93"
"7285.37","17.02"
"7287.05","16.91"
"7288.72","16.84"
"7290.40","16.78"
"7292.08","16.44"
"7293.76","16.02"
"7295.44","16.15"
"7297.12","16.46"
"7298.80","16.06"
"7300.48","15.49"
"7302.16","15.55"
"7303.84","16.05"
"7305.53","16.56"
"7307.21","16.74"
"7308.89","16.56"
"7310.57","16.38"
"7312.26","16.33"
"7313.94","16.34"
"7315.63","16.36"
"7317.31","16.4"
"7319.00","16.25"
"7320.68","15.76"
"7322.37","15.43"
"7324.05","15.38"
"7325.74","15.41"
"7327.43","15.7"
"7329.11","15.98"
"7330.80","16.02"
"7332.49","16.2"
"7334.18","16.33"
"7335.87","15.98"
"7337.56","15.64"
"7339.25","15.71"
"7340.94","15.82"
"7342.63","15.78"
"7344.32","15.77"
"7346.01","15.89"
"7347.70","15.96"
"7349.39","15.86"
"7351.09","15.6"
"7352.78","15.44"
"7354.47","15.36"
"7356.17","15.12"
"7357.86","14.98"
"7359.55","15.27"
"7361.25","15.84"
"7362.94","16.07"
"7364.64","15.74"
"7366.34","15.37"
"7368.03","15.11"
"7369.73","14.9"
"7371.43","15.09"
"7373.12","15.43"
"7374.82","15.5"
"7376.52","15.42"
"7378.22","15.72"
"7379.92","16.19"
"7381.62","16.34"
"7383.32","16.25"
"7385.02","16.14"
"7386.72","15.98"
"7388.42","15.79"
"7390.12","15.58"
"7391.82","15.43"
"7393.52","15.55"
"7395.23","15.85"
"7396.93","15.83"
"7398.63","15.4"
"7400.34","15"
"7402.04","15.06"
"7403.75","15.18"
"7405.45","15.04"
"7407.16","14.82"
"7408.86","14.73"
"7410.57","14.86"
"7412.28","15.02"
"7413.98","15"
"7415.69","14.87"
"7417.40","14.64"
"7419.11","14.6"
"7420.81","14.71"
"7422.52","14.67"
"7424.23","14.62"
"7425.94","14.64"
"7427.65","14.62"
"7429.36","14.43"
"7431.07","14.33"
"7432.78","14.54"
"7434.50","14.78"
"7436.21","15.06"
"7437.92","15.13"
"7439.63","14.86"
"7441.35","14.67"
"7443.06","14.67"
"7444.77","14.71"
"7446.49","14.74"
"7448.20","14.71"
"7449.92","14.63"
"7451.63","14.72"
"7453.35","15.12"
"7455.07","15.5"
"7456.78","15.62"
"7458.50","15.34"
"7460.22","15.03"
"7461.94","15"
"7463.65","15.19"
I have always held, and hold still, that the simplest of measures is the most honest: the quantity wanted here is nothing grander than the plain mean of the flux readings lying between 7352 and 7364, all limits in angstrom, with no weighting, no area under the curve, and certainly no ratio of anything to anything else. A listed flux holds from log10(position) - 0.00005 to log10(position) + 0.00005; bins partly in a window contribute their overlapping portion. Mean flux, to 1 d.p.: 15.4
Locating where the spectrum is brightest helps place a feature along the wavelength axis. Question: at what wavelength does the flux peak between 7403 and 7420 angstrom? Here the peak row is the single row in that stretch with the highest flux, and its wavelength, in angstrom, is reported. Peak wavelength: 7403.75 angstrom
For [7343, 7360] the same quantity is 7347.70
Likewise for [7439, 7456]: 7455.07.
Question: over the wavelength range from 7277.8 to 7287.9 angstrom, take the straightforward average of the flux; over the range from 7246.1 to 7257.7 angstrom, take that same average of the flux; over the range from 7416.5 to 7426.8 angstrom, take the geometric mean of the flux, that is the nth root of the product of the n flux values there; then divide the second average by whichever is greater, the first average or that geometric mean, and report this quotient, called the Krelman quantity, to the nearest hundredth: 0.97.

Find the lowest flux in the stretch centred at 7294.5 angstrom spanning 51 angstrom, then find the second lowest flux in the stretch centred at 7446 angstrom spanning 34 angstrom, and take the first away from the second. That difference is -1.1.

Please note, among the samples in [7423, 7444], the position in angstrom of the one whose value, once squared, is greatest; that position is 7437.92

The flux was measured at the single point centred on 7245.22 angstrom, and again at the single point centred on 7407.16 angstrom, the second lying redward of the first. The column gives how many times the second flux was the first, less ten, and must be -9.13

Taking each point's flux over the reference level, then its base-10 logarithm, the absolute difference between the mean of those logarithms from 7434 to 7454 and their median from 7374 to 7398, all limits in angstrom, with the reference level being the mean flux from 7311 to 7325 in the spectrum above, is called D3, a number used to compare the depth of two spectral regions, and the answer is 0.028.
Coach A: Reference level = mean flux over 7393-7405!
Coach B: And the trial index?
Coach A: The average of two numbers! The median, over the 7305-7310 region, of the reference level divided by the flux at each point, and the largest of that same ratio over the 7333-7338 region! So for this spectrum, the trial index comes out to 0.96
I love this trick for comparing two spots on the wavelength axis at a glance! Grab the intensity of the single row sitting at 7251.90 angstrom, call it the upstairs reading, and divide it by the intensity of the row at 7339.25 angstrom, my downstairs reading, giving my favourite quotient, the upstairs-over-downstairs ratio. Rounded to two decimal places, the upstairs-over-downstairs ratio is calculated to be 1.01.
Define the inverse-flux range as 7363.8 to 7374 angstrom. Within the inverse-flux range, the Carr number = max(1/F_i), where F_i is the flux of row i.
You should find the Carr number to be 0.0671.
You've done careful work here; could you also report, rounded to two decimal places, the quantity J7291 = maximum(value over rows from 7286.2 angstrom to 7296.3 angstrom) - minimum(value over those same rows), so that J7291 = 0.89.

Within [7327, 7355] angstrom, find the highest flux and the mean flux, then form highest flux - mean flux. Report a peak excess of 0.5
